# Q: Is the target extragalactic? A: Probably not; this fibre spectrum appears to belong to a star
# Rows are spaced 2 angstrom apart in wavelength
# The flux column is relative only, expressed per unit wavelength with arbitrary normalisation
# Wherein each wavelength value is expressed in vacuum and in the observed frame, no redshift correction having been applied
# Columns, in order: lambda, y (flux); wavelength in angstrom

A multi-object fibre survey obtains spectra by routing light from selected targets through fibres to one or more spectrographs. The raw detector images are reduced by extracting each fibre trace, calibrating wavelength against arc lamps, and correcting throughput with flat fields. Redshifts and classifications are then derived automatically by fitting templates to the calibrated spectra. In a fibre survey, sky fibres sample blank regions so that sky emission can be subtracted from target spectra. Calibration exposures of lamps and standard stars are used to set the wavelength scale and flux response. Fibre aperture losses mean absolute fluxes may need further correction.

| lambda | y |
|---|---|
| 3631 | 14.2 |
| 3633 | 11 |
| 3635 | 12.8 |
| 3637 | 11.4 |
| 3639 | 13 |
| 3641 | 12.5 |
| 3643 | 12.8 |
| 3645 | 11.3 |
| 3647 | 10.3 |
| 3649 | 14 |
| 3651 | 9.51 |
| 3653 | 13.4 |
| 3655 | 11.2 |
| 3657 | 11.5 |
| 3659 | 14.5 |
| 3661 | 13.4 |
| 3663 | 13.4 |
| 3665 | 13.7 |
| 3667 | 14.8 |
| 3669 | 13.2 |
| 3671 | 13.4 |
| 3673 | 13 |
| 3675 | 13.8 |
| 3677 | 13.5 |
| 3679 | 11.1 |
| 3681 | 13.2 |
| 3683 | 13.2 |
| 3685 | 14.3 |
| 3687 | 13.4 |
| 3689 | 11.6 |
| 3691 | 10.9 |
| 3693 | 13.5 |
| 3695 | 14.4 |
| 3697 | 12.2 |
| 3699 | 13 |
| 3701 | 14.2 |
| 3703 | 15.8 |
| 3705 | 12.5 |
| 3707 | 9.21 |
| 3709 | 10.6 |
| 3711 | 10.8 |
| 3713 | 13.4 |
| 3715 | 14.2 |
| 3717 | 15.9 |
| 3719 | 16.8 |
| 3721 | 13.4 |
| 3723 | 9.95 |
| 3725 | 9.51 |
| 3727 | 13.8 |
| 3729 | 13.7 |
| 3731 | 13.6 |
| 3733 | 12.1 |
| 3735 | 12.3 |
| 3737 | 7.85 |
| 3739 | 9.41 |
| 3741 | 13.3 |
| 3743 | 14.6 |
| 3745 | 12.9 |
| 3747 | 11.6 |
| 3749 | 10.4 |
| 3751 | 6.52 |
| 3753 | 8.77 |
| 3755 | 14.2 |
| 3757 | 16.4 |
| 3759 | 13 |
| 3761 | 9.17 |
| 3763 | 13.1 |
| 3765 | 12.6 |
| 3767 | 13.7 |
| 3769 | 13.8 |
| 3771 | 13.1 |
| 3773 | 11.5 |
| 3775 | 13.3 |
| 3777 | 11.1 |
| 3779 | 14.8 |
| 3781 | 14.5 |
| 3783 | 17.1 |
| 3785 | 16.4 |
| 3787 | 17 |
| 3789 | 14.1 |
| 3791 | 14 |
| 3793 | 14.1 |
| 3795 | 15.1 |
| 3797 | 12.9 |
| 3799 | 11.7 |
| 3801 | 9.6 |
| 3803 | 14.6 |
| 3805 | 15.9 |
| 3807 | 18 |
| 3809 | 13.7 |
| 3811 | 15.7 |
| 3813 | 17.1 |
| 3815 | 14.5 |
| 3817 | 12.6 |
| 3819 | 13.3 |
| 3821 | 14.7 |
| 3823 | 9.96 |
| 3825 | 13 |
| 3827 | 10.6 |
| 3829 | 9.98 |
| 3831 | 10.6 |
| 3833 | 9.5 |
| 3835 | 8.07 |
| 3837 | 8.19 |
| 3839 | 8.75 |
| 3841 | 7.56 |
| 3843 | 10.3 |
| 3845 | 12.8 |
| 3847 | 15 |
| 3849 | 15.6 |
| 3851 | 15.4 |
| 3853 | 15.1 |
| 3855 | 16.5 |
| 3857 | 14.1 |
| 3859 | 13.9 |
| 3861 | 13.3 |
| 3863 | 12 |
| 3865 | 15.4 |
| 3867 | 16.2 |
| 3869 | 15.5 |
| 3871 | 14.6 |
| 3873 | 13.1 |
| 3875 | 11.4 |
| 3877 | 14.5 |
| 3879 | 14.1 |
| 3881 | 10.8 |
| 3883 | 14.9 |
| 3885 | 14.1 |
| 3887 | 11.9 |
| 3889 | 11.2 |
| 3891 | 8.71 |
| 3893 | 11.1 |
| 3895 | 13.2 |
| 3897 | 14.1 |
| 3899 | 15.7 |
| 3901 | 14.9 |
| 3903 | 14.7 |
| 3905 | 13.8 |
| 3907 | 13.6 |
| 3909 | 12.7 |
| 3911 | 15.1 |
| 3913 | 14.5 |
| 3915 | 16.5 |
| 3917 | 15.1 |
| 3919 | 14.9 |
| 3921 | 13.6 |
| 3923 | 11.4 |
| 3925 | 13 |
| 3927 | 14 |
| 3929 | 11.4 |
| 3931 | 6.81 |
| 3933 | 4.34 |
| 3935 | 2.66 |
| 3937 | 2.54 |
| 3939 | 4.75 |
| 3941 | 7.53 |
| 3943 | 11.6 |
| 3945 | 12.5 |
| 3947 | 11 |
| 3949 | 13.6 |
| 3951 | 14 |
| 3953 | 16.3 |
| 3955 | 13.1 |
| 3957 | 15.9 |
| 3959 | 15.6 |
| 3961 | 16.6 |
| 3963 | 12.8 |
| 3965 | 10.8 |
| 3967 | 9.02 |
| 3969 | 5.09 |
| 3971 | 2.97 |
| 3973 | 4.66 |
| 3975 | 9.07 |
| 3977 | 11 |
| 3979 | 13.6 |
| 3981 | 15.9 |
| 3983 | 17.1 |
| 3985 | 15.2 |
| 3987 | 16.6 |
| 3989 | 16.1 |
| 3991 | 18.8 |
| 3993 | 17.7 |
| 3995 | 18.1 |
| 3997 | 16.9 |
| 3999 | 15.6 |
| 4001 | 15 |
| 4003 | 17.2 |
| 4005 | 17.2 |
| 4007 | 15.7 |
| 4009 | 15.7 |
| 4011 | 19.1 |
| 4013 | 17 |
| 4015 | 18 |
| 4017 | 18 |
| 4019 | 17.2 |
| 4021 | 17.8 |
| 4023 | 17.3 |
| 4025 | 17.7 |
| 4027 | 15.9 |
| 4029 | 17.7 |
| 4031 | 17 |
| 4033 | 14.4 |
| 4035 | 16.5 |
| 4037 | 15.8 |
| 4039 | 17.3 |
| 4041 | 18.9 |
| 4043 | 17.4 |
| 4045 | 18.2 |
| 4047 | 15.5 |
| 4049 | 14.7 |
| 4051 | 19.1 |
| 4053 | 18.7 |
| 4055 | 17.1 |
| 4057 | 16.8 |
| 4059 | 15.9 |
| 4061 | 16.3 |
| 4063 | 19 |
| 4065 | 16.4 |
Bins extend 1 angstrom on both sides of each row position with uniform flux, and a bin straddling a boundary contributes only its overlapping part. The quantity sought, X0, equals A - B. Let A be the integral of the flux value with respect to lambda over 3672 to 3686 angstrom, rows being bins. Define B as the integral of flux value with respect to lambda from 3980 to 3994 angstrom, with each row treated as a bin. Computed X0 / -51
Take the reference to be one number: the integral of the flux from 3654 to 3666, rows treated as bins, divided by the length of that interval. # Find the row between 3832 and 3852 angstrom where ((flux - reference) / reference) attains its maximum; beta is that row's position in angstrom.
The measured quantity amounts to 3849 angstrom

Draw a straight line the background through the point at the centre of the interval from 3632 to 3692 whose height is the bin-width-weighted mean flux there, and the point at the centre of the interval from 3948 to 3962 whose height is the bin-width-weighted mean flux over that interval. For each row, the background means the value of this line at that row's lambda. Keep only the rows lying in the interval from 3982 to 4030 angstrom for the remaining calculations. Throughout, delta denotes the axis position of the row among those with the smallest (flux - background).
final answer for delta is 4001 angstrom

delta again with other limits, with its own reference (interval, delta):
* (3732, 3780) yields 3751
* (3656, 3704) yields 3691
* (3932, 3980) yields 3937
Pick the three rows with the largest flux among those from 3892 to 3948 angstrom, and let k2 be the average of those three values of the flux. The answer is 15.8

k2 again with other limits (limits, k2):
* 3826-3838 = 10.4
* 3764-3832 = 17.4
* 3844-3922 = 16.4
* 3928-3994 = 17.9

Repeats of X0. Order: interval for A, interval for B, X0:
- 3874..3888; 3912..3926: -15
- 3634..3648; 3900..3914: -30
